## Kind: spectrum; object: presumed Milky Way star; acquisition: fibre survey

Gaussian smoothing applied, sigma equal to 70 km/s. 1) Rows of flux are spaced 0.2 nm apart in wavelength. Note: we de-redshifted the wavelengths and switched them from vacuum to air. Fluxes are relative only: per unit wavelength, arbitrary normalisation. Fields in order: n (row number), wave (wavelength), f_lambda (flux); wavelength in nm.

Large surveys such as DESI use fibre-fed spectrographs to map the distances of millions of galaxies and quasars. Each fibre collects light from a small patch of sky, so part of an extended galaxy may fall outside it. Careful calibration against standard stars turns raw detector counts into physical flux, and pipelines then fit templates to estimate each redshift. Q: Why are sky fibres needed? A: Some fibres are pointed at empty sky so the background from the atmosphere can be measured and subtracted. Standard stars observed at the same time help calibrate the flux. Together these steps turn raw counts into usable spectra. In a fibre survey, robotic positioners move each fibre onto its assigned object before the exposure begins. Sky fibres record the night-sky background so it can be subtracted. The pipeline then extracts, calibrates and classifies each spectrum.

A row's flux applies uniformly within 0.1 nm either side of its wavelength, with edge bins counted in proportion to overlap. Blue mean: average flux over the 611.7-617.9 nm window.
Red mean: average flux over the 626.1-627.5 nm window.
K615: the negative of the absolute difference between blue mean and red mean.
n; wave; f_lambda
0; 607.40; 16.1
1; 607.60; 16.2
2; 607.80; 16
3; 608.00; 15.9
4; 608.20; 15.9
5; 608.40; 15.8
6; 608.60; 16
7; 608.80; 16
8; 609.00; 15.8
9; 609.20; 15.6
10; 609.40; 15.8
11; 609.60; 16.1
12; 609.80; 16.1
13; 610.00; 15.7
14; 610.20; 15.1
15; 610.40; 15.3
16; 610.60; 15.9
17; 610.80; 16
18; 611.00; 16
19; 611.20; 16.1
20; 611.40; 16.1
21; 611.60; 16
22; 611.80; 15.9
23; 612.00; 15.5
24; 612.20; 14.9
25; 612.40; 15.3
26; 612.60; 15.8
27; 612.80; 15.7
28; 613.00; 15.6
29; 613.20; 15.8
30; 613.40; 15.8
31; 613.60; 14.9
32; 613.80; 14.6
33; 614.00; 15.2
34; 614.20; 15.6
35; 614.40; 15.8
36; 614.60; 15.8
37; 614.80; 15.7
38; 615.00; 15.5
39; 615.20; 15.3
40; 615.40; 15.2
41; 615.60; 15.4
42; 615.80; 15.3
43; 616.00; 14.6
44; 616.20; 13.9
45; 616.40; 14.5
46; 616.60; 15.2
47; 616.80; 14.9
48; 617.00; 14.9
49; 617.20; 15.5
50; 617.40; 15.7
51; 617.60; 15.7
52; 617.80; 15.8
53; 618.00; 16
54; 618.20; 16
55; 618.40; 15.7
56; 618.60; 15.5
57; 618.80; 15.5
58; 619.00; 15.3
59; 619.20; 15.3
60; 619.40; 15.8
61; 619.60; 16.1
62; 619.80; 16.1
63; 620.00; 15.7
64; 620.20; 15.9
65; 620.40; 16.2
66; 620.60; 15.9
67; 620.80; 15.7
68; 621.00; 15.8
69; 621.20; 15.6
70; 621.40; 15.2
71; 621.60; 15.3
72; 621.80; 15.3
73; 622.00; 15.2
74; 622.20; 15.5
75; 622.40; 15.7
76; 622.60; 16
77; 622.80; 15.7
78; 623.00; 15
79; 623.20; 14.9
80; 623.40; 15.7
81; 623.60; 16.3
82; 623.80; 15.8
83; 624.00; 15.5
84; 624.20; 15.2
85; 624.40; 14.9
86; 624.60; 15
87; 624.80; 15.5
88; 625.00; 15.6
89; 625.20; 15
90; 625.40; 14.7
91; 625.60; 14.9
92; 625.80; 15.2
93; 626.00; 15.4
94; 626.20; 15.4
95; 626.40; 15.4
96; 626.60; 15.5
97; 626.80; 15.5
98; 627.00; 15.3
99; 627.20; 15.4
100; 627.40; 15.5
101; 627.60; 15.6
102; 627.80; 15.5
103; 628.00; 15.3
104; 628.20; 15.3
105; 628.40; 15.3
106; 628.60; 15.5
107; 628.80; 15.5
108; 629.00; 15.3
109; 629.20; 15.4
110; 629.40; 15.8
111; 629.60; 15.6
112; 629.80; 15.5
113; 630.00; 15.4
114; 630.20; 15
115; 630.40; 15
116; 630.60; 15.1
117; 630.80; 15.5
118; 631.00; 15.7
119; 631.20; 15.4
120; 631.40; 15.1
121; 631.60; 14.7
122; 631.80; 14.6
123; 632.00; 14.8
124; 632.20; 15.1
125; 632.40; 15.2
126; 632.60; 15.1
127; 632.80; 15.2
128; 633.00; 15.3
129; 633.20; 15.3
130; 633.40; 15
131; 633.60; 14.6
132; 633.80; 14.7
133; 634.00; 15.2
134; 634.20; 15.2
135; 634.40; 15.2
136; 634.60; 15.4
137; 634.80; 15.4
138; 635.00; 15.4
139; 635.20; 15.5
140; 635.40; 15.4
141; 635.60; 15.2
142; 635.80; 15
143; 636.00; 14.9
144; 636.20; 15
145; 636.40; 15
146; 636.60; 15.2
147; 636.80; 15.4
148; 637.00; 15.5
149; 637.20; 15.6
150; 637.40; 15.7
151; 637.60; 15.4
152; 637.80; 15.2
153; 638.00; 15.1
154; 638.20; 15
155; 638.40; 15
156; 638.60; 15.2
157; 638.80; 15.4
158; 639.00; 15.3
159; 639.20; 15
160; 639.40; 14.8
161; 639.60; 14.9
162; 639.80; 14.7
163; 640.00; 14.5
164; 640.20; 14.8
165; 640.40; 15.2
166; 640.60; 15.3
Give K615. -0.10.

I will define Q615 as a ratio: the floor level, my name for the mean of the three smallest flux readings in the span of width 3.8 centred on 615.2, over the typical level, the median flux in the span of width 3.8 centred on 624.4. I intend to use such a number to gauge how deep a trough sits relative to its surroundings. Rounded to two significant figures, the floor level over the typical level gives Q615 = 0.93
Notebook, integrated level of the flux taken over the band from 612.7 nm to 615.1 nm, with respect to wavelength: 37.2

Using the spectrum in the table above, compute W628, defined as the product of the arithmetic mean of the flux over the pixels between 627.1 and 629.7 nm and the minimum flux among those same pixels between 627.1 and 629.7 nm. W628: 237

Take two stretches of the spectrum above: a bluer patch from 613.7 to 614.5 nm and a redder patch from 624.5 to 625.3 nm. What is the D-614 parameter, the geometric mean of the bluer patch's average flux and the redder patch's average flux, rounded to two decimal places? 15.29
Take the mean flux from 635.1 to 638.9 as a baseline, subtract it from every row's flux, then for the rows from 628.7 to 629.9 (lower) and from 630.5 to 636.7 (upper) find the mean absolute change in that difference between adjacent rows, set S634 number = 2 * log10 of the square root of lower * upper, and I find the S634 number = -1.47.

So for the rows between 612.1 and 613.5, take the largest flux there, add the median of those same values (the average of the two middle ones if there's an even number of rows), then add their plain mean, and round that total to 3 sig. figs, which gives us 47.1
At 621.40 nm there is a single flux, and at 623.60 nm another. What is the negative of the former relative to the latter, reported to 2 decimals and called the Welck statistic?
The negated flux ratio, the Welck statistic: -0.93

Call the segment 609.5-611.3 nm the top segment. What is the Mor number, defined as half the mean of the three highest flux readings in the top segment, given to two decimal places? 8.05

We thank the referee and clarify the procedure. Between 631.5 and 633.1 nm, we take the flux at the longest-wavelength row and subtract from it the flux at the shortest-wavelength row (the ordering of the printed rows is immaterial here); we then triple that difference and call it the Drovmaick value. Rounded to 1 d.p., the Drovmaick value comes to 1.8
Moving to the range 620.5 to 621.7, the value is -1.8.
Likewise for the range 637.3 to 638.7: -1.5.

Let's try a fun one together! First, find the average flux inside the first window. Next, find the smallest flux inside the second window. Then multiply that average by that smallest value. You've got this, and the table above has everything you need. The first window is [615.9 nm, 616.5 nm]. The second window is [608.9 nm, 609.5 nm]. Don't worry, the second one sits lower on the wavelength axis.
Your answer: 224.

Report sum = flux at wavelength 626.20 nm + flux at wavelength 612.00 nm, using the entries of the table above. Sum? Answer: 30.9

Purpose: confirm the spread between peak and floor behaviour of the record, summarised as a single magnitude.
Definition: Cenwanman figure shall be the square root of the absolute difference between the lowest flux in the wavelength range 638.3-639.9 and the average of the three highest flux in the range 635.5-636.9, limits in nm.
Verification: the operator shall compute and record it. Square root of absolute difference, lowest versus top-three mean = 0.75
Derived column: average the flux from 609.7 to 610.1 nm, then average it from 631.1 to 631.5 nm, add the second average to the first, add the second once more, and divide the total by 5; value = 9.28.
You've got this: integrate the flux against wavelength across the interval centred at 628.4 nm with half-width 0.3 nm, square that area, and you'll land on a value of 85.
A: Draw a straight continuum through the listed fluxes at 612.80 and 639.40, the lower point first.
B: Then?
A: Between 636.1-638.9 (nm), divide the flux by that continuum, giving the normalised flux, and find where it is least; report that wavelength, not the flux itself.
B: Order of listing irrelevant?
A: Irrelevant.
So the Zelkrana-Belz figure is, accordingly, 636.20 nm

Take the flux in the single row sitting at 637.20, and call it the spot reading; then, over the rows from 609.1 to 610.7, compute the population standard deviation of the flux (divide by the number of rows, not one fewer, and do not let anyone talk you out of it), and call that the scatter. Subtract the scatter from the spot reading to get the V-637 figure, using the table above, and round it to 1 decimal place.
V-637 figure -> 15.3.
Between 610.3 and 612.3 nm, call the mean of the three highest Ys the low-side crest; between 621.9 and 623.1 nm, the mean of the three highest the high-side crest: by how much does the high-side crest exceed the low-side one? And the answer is -0.27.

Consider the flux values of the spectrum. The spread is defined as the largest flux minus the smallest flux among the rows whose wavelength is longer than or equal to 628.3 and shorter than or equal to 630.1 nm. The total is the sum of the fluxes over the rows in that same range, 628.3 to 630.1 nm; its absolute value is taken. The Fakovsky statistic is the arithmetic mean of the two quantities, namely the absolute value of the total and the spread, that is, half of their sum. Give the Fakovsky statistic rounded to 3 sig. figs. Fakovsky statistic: 69.9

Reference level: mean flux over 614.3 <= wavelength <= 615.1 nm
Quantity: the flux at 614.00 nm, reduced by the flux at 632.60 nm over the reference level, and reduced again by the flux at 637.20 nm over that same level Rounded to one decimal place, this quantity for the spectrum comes 13.2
